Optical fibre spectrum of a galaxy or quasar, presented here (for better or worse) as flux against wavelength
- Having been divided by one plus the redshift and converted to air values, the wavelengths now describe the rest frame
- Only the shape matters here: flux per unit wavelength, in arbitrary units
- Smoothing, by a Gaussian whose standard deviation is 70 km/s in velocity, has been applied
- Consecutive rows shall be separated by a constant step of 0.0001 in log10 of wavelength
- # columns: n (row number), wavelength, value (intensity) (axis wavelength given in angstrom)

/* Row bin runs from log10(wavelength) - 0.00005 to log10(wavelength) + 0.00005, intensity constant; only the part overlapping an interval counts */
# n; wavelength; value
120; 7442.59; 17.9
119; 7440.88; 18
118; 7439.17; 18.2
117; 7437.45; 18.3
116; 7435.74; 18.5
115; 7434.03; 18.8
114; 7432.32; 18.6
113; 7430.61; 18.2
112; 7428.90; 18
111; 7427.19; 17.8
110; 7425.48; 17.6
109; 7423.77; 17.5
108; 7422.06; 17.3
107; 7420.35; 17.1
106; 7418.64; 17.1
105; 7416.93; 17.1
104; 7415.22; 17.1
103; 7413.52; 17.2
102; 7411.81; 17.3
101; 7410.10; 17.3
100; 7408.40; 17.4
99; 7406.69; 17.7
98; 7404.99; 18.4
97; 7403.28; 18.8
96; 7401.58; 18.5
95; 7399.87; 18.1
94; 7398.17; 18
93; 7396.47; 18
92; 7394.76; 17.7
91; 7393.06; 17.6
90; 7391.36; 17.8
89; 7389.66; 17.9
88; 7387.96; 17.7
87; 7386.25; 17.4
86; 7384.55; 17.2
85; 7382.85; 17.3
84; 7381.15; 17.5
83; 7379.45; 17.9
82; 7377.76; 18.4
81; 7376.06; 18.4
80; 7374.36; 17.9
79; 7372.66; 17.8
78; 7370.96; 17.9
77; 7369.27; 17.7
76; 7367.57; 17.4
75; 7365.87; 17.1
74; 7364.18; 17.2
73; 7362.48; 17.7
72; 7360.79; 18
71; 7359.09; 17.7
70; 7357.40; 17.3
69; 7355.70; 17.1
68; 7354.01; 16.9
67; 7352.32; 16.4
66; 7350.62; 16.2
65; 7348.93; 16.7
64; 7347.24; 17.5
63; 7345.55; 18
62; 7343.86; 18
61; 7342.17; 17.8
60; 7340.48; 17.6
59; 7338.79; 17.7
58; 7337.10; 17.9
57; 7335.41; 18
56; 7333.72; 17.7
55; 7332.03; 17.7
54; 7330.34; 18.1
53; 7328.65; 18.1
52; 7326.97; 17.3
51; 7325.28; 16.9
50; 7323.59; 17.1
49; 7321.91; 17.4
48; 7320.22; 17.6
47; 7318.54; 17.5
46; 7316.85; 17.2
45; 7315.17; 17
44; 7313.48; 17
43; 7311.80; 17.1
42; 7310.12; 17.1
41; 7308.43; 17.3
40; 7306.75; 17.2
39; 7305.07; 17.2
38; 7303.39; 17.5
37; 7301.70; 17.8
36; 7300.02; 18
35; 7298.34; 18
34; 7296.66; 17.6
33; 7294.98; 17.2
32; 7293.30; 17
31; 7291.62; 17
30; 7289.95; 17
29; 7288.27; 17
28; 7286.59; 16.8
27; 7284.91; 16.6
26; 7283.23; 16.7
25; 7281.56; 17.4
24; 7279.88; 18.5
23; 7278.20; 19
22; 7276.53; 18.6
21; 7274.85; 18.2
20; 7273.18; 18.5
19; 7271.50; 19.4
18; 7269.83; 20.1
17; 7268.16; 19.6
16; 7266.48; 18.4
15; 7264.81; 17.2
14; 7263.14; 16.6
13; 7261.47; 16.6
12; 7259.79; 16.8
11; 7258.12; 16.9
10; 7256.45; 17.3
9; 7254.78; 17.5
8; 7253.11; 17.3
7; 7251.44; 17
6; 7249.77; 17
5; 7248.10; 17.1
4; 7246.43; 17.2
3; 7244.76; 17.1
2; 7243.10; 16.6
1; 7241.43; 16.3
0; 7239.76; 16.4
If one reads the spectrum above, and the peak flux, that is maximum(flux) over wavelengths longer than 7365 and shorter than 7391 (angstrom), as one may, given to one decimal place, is 18.4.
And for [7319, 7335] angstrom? 18.1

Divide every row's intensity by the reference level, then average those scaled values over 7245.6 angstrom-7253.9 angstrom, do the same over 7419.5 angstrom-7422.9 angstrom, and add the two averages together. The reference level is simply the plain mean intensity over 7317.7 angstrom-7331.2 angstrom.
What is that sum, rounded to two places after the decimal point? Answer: 1.96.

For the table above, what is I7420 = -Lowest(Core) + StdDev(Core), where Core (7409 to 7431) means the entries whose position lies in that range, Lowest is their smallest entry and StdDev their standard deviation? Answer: -16.7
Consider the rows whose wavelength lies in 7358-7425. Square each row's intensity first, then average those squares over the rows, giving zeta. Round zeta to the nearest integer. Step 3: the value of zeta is 312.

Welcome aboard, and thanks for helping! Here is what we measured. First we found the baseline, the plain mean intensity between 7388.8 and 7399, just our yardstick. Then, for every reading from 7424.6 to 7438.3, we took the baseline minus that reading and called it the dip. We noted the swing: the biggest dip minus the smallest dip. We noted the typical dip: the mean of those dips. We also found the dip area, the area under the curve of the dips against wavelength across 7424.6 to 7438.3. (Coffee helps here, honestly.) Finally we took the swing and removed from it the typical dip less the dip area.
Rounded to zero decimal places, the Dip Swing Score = -4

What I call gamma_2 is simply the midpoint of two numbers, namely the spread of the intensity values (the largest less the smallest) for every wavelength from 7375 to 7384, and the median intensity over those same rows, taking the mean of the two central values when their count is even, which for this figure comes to 9.50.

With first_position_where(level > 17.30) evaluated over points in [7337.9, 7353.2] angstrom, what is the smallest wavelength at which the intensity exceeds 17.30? 7338.79 angstrom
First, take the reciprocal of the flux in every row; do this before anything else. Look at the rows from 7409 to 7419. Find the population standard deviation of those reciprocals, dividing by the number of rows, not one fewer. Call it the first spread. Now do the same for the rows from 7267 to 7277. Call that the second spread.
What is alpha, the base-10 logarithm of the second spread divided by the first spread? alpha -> 0.79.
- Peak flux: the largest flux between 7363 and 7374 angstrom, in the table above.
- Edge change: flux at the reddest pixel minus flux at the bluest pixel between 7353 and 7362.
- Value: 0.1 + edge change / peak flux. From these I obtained 0.16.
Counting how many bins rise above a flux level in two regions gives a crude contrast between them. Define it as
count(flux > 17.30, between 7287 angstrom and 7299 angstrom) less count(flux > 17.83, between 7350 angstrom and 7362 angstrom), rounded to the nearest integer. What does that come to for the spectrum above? 1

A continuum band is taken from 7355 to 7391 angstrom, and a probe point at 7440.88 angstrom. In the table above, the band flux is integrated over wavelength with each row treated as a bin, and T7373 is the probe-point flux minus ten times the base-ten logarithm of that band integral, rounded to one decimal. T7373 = -10.0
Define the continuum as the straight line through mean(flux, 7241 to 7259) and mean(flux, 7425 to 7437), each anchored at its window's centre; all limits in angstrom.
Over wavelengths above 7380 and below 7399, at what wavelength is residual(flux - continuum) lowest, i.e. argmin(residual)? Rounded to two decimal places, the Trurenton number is 7384.55 angstrom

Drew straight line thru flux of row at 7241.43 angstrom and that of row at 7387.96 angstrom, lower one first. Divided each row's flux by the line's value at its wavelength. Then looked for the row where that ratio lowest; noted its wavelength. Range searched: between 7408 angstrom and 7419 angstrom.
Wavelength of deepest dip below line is 7418.64 angstrom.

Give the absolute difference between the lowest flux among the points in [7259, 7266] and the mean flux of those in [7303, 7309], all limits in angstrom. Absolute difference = 0.70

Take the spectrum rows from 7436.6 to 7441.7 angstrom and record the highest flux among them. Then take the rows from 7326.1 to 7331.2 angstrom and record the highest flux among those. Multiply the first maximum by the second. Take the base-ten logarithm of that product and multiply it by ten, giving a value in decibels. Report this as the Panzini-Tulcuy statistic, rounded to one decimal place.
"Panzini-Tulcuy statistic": 25.2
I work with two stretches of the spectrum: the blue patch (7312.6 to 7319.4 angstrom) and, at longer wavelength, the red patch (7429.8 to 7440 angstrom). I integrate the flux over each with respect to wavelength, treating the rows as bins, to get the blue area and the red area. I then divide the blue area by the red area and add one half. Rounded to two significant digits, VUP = 1.1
